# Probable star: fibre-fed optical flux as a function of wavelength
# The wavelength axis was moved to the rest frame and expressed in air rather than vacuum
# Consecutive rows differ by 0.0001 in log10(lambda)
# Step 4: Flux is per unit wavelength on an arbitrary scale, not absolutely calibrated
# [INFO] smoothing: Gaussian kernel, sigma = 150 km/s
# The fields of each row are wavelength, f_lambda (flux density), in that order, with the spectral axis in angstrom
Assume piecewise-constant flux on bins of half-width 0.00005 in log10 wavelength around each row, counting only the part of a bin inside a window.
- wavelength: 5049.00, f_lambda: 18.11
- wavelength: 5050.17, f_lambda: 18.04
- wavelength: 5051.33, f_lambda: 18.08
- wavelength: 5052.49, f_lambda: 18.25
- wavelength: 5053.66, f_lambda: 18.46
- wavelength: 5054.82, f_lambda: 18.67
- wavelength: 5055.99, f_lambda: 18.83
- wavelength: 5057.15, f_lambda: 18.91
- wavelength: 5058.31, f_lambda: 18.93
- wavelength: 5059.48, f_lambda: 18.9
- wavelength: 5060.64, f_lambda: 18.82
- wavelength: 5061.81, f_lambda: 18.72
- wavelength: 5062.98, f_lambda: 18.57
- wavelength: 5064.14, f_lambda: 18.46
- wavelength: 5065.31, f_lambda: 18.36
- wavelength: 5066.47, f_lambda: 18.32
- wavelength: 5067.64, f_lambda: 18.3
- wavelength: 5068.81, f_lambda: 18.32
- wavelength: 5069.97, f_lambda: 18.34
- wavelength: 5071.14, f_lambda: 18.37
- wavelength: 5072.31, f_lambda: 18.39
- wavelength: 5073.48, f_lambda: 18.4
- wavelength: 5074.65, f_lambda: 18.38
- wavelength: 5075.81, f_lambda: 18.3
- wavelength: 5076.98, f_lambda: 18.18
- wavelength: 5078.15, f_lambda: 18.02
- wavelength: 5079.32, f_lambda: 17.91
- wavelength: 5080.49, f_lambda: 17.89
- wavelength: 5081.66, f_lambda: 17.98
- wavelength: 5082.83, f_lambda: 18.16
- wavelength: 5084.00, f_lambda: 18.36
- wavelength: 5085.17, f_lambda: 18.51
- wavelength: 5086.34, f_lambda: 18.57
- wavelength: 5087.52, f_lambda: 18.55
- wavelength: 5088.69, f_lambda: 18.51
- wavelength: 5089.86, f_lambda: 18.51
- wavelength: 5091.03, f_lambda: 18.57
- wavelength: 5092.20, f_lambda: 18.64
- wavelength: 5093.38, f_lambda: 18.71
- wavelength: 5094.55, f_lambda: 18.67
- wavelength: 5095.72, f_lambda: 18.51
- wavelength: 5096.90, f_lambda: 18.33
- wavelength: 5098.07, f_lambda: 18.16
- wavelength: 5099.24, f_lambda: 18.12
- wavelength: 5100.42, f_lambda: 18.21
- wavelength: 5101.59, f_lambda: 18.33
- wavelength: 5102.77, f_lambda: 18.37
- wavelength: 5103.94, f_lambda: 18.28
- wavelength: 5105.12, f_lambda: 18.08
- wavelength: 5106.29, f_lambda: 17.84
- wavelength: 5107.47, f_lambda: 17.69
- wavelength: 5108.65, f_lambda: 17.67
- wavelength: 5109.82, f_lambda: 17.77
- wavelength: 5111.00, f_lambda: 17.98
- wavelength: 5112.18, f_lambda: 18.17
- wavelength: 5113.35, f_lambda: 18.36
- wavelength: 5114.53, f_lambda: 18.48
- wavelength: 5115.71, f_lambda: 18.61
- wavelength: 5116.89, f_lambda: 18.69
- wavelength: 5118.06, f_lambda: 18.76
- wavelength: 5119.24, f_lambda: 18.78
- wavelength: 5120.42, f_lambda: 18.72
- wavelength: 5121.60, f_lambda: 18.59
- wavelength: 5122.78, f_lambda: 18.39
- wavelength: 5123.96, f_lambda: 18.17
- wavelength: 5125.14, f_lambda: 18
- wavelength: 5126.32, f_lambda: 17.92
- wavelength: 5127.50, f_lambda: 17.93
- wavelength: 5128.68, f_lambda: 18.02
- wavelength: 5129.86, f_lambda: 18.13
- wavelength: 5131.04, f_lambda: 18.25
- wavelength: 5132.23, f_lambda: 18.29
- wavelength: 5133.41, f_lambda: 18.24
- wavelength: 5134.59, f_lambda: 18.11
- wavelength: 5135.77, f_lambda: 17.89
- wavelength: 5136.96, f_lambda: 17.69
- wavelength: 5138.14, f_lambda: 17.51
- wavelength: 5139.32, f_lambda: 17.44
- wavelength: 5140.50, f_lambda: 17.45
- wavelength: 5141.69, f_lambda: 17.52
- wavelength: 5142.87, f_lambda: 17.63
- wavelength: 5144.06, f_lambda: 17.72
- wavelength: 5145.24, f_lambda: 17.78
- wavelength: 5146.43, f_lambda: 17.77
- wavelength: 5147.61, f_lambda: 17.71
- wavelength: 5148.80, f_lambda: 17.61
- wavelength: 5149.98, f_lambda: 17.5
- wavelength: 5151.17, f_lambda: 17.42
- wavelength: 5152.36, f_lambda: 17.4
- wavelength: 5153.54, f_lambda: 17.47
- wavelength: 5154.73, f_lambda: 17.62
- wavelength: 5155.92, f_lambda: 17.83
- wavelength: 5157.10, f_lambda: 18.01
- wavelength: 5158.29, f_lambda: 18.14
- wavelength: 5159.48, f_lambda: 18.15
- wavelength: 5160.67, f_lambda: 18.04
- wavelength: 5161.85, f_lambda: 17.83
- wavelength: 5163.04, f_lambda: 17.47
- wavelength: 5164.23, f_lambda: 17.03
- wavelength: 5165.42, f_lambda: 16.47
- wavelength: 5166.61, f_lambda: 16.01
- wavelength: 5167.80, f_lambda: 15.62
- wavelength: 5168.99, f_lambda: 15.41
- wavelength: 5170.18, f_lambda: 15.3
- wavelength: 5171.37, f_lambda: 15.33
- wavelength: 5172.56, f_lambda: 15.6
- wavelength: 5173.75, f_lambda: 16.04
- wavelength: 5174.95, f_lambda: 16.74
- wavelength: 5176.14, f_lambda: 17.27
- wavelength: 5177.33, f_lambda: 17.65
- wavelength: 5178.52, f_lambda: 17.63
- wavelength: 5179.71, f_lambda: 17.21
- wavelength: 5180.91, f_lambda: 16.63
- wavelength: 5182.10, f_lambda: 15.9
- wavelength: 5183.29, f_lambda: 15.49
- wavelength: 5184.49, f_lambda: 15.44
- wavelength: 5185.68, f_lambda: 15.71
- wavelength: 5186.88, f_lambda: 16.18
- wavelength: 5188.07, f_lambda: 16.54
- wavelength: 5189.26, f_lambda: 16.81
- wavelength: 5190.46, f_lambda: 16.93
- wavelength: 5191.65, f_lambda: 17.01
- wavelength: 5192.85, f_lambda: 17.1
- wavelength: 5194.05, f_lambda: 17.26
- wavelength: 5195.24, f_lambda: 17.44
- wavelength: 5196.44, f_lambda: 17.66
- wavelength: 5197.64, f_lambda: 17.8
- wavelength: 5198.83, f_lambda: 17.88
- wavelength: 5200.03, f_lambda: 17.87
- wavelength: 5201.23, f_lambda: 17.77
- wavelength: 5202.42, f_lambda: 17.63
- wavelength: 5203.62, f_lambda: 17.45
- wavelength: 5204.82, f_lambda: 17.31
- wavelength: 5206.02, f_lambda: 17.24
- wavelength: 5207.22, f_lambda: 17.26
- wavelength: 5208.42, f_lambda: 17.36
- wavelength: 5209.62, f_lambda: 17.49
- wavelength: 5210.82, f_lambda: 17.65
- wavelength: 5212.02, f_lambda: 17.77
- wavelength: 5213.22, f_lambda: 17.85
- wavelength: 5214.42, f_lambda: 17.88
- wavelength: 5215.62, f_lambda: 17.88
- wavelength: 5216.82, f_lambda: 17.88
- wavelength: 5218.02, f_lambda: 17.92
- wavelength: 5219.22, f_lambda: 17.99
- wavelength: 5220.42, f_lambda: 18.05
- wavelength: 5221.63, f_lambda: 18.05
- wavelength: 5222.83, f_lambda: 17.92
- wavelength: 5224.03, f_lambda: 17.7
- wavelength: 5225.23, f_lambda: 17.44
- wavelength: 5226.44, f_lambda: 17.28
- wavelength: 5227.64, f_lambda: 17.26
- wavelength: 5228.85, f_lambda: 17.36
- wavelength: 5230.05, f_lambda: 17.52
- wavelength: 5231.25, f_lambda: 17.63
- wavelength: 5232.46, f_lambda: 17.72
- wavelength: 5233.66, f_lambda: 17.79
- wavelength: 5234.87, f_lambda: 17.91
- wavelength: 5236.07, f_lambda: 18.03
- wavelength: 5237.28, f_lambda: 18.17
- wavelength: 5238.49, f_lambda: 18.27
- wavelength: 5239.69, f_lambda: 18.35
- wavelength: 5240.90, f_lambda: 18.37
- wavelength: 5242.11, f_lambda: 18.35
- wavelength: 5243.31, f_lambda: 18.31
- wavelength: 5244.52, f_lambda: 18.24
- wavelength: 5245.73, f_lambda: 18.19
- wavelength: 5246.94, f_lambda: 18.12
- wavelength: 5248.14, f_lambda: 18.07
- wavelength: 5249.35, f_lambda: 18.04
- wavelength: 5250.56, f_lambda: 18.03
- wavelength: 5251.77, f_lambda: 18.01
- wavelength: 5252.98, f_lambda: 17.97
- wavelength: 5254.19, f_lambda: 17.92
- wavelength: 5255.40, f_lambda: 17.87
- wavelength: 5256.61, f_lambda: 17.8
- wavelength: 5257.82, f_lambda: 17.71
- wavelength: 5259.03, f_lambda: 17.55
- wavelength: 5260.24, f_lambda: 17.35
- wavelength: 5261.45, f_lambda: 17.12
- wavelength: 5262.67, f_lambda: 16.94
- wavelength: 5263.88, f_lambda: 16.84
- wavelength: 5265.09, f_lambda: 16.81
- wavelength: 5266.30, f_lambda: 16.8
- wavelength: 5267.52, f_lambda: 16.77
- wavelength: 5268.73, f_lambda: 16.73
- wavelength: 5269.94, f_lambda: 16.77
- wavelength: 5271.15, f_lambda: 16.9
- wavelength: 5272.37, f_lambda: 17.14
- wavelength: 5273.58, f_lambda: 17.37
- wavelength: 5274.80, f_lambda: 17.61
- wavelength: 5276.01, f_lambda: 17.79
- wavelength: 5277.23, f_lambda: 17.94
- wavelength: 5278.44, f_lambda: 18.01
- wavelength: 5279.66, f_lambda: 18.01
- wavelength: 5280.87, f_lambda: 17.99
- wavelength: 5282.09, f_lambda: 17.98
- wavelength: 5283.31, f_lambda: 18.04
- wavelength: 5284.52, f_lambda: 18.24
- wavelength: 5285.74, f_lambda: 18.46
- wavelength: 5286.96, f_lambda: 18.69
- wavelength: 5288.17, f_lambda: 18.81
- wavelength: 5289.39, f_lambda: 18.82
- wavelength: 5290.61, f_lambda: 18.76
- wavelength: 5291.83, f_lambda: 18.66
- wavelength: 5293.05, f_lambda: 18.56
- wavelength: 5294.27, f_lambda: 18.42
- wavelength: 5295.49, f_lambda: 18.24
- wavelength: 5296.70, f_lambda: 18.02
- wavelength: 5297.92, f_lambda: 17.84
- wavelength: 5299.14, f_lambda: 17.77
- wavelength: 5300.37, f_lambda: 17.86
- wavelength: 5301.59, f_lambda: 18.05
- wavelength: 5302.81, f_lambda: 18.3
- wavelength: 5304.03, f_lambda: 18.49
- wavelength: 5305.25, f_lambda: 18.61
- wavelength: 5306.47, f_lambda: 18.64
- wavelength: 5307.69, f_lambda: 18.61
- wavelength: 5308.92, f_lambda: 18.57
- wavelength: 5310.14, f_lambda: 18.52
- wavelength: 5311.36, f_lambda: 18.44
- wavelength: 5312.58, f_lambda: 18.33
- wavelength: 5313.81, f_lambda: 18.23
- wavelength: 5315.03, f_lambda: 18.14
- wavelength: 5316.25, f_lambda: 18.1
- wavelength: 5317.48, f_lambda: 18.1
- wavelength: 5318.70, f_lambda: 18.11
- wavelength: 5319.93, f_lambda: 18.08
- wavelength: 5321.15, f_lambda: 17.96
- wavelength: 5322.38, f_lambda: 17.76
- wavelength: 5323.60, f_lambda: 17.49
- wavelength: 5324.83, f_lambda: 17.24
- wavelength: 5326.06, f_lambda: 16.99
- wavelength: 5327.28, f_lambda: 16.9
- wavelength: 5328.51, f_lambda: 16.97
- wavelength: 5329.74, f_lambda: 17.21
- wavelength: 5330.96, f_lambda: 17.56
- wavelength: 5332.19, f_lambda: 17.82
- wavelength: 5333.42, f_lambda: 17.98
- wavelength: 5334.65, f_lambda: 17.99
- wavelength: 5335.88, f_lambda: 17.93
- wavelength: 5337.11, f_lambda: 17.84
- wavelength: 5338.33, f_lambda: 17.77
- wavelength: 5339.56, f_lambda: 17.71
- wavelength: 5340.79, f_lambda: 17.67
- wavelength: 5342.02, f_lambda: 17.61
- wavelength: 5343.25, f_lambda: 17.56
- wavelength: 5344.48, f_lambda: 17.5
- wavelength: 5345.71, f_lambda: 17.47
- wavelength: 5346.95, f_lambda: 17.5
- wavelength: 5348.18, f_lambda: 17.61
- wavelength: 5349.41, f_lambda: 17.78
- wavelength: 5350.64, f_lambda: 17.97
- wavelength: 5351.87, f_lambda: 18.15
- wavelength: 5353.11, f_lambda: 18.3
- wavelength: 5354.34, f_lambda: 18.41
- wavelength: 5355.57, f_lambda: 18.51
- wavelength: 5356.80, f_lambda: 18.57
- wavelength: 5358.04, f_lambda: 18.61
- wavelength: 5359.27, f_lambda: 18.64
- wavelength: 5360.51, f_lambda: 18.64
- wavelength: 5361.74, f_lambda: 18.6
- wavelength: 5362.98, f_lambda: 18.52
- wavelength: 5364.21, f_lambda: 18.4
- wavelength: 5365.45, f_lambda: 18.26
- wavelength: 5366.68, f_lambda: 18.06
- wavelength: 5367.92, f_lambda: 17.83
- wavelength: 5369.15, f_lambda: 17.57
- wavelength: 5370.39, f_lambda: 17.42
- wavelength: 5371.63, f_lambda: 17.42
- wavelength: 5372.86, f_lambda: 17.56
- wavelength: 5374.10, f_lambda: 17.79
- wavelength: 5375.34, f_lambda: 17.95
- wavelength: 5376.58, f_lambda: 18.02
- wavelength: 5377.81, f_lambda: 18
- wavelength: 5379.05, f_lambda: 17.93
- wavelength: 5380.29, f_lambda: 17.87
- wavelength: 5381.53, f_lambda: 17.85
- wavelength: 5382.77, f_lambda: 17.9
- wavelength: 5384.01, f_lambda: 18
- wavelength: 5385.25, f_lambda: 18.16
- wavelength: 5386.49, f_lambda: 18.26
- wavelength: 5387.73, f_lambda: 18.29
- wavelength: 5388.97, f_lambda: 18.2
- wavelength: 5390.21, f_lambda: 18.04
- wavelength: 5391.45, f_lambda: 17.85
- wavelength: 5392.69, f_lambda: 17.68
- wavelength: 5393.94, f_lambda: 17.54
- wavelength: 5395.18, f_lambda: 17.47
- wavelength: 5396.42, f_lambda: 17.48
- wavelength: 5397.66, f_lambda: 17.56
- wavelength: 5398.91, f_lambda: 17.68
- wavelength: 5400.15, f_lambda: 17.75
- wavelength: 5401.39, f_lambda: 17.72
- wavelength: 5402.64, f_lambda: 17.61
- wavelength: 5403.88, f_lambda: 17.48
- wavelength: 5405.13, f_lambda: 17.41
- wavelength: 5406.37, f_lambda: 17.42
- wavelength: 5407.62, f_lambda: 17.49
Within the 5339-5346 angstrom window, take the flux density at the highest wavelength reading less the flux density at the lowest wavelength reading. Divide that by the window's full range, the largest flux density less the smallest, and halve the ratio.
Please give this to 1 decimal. -0.5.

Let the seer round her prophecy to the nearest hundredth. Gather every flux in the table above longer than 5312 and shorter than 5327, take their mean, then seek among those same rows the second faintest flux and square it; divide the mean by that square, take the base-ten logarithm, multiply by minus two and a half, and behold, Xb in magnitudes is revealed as 3.05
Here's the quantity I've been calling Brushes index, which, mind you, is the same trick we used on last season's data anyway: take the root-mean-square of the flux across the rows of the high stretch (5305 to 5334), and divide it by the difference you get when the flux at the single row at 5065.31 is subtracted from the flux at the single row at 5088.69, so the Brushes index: 120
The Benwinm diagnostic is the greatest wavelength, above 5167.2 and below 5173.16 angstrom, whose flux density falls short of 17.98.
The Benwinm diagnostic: 5172.56 angstrom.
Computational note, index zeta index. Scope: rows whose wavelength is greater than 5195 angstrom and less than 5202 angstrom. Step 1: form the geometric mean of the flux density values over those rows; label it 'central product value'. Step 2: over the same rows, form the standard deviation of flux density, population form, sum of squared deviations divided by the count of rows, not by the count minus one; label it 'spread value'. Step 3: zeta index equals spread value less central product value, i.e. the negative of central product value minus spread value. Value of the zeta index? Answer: -17.6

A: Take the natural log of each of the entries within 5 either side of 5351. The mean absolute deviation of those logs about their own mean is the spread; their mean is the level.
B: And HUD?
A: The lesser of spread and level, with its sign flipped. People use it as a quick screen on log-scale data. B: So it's -0.017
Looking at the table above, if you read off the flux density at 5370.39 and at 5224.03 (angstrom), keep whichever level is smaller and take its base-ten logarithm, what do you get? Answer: 1.24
